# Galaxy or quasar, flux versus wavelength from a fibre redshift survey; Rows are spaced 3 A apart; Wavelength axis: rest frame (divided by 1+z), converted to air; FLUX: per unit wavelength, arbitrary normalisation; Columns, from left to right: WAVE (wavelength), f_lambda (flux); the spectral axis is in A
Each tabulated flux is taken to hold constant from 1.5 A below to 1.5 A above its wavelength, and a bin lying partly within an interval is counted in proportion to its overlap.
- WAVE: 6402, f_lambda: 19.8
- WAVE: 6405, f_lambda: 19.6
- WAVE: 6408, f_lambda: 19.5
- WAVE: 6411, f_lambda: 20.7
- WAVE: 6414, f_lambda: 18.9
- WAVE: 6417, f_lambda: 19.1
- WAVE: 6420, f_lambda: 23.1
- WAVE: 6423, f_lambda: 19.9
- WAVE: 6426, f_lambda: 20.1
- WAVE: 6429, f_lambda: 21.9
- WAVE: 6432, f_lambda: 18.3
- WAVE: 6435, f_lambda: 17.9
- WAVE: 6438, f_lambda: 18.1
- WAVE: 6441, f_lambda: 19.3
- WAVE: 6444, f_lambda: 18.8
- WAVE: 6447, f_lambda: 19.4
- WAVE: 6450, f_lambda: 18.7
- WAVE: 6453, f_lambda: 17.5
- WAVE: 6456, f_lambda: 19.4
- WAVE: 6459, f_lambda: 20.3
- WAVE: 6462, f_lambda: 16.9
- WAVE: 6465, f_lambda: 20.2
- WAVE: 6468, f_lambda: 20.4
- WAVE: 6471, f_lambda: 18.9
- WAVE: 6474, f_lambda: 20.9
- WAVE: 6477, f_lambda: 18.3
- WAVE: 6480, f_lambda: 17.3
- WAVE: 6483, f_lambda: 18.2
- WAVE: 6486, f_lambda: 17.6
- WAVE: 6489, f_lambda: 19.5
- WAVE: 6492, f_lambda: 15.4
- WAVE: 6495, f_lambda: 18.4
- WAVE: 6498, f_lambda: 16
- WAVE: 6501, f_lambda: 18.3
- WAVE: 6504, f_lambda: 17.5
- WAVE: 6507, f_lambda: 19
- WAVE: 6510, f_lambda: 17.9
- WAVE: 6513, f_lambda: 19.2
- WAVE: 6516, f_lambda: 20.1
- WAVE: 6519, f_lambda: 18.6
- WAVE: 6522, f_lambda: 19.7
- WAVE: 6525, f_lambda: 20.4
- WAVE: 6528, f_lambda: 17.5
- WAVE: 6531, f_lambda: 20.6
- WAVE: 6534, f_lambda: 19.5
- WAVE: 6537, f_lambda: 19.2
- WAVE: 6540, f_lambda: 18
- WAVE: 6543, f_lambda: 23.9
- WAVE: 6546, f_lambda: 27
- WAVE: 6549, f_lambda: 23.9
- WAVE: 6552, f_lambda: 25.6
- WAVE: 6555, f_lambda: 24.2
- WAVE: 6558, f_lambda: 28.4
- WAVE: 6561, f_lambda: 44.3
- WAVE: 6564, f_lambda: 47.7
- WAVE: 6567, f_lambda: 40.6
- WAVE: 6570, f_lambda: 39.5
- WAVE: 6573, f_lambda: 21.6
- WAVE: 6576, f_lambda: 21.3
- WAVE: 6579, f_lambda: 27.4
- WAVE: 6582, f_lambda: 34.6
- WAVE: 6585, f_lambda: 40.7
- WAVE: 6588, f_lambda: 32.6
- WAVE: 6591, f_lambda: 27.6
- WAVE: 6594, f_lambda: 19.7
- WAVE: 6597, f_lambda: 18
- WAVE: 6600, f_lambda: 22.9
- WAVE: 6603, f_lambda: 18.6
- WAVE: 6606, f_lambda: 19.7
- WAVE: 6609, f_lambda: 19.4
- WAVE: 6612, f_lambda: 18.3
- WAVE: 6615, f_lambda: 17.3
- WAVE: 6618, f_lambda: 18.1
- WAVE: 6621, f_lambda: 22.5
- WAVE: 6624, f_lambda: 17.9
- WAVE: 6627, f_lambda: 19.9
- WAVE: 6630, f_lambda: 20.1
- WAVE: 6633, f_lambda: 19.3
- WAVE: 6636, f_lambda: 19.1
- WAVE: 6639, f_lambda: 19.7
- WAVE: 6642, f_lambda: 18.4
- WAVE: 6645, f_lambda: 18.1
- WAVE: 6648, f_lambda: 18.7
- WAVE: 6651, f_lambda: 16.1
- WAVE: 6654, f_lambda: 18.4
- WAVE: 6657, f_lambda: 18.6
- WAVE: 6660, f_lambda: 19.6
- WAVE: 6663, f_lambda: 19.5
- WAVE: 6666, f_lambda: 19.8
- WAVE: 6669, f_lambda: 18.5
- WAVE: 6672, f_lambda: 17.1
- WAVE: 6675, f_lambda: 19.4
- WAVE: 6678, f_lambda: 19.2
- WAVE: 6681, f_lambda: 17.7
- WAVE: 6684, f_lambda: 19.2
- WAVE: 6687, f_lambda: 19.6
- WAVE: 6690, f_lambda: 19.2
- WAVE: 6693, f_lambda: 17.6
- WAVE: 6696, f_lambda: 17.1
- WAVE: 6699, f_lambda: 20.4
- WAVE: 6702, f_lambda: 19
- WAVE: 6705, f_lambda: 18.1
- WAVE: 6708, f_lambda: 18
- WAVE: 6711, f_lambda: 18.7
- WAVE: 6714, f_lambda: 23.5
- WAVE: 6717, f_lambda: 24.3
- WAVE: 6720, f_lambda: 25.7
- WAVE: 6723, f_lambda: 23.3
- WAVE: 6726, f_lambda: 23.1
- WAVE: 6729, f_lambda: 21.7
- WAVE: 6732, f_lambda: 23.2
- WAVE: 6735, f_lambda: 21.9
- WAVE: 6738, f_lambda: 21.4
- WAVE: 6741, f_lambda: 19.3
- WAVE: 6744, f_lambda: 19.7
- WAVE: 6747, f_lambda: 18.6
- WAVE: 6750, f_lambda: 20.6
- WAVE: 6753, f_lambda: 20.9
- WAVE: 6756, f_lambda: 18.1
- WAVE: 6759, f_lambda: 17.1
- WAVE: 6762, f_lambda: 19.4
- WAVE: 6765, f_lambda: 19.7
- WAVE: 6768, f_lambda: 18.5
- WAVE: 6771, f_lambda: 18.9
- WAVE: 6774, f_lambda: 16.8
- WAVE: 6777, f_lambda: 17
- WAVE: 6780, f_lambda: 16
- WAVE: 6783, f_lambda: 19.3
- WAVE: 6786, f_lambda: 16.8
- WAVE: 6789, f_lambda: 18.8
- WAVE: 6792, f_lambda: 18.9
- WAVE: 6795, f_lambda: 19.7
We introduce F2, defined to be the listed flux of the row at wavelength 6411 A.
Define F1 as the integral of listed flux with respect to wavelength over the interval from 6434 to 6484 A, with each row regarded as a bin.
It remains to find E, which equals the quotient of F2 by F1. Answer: 0.022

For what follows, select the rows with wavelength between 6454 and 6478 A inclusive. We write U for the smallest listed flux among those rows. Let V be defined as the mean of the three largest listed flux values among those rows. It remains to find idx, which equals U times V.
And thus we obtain 347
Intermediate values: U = 16.9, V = 20.5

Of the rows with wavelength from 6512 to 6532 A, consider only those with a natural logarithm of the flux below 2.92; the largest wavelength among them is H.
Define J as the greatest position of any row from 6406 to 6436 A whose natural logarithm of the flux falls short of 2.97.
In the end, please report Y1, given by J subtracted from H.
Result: 93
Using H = 6528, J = 6435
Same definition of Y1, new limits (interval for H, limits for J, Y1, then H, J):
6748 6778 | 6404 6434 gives 345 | 6777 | 6432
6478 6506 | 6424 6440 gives 66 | 6504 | 6438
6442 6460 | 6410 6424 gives 36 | 6453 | 6417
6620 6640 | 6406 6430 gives 207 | 6624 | 6417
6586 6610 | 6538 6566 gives 57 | 6597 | 6540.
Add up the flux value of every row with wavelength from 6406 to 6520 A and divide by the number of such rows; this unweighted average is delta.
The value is 18.9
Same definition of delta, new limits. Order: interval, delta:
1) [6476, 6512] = 17.8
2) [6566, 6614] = 26.4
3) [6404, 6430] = 20.3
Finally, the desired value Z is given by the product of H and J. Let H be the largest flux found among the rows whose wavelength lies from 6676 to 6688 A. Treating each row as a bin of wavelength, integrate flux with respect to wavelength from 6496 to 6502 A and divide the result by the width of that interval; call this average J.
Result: 336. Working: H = 19.6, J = 17.2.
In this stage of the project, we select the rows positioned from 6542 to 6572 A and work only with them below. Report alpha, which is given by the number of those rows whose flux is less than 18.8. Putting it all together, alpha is 0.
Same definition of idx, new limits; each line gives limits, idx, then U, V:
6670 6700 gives 339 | 17.1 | 19.8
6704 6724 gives 441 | 18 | 24.5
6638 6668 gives 317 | 16.1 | 19.7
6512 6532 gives 356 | 17.5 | 20.4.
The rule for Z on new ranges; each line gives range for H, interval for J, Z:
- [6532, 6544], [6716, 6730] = 566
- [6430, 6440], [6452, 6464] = 341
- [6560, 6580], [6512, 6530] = 920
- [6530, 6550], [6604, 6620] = 504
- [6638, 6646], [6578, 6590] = 667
